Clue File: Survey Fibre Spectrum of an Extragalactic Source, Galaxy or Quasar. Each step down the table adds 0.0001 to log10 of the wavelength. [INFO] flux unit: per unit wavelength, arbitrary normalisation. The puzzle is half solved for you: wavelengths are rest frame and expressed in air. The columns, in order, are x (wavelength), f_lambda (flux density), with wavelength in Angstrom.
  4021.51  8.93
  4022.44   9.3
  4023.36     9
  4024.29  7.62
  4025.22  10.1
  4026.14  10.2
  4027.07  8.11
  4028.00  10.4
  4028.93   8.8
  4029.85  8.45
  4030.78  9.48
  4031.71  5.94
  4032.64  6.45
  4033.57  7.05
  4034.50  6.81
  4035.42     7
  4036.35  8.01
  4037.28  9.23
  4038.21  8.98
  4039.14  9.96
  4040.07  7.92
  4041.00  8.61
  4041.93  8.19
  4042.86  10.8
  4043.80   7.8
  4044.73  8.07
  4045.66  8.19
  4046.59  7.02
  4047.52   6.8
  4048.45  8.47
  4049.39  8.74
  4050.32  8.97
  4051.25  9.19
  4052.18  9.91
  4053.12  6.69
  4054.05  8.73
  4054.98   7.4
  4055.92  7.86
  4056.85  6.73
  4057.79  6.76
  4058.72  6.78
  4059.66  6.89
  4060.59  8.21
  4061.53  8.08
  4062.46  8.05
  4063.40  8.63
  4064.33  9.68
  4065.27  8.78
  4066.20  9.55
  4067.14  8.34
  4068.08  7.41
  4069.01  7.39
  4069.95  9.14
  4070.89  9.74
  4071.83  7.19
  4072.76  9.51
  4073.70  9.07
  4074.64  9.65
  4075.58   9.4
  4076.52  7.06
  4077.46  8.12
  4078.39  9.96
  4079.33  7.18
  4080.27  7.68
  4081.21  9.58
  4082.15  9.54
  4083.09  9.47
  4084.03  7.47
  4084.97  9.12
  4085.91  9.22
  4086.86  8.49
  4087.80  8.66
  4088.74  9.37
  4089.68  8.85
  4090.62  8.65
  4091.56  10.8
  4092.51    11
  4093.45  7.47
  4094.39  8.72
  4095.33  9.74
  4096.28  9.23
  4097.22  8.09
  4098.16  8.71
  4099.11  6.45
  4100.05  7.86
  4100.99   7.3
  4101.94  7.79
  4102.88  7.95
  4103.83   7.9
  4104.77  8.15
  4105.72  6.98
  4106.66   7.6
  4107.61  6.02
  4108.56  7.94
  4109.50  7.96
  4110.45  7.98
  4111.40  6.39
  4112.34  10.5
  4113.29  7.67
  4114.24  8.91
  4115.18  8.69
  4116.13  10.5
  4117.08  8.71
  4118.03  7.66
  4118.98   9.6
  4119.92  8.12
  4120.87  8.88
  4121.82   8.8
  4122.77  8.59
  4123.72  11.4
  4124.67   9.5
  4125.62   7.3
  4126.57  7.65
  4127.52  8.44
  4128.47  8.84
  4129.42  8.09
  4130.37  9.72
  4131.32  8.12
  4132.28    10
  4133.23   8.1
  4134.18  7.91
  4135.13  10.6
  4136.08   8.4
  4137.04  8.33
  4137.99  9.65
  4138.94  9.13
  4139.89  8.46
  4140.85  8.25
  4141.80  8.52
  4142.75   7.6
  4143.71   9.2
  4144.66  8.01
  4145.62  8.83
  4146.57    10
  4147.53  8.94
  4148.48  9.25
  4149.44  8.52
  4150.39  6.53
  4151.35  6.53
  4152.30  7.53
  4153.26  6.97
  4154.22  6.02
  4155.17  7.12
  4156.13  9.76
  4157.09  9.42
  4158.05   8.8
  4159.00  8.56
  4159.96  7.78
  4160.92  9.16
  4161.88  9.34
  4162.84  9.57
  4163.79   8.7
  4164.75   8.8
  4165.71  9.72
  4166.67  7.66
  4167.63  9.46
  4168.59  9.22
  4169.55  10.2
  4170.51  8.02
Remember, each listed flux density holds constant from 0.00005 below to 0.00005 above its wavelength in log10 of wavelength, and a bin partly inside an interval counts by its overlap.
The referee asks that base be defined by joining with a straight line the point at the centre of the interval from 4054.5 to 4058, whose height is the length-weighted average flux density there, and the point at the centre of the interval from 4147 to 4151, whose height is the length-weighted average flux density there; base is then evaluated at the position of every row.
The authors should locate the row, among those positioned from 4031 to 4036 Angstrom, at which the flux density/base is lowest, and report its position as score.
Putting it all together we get 4031.71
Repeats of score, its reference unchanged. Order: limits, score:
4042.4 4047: 4046.59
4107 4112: 4107.61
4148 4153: 4151.35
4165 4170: 4166.67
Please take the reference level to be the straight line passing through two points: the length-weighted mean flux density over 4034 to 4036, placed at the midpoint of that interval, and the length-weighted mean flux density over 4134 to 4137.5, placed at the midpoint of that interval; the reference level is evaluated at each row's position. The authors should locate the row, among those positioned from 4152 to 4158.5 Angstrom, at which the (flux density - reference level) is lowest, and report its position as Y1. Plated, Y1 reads 4154.22 Angstrom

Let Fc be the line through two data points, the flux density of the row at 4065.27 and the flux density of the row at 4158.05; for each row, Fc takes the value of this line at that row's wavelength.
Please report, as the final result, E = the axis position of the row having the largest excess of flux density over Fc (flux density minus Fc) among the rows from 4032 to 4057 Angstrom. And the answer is 4042.86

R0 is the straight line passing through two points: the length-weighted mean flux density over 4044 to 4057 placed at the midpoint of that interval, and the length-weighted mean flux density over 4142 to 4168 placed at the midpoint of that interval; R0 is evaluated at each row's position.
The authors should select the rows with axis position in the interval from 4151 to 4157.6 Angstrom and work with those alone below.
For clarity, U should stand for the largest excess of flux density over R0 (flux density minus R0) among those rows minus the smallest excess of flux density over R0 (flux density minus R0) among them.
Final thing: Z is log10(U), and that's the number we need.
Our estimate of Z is 0.6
